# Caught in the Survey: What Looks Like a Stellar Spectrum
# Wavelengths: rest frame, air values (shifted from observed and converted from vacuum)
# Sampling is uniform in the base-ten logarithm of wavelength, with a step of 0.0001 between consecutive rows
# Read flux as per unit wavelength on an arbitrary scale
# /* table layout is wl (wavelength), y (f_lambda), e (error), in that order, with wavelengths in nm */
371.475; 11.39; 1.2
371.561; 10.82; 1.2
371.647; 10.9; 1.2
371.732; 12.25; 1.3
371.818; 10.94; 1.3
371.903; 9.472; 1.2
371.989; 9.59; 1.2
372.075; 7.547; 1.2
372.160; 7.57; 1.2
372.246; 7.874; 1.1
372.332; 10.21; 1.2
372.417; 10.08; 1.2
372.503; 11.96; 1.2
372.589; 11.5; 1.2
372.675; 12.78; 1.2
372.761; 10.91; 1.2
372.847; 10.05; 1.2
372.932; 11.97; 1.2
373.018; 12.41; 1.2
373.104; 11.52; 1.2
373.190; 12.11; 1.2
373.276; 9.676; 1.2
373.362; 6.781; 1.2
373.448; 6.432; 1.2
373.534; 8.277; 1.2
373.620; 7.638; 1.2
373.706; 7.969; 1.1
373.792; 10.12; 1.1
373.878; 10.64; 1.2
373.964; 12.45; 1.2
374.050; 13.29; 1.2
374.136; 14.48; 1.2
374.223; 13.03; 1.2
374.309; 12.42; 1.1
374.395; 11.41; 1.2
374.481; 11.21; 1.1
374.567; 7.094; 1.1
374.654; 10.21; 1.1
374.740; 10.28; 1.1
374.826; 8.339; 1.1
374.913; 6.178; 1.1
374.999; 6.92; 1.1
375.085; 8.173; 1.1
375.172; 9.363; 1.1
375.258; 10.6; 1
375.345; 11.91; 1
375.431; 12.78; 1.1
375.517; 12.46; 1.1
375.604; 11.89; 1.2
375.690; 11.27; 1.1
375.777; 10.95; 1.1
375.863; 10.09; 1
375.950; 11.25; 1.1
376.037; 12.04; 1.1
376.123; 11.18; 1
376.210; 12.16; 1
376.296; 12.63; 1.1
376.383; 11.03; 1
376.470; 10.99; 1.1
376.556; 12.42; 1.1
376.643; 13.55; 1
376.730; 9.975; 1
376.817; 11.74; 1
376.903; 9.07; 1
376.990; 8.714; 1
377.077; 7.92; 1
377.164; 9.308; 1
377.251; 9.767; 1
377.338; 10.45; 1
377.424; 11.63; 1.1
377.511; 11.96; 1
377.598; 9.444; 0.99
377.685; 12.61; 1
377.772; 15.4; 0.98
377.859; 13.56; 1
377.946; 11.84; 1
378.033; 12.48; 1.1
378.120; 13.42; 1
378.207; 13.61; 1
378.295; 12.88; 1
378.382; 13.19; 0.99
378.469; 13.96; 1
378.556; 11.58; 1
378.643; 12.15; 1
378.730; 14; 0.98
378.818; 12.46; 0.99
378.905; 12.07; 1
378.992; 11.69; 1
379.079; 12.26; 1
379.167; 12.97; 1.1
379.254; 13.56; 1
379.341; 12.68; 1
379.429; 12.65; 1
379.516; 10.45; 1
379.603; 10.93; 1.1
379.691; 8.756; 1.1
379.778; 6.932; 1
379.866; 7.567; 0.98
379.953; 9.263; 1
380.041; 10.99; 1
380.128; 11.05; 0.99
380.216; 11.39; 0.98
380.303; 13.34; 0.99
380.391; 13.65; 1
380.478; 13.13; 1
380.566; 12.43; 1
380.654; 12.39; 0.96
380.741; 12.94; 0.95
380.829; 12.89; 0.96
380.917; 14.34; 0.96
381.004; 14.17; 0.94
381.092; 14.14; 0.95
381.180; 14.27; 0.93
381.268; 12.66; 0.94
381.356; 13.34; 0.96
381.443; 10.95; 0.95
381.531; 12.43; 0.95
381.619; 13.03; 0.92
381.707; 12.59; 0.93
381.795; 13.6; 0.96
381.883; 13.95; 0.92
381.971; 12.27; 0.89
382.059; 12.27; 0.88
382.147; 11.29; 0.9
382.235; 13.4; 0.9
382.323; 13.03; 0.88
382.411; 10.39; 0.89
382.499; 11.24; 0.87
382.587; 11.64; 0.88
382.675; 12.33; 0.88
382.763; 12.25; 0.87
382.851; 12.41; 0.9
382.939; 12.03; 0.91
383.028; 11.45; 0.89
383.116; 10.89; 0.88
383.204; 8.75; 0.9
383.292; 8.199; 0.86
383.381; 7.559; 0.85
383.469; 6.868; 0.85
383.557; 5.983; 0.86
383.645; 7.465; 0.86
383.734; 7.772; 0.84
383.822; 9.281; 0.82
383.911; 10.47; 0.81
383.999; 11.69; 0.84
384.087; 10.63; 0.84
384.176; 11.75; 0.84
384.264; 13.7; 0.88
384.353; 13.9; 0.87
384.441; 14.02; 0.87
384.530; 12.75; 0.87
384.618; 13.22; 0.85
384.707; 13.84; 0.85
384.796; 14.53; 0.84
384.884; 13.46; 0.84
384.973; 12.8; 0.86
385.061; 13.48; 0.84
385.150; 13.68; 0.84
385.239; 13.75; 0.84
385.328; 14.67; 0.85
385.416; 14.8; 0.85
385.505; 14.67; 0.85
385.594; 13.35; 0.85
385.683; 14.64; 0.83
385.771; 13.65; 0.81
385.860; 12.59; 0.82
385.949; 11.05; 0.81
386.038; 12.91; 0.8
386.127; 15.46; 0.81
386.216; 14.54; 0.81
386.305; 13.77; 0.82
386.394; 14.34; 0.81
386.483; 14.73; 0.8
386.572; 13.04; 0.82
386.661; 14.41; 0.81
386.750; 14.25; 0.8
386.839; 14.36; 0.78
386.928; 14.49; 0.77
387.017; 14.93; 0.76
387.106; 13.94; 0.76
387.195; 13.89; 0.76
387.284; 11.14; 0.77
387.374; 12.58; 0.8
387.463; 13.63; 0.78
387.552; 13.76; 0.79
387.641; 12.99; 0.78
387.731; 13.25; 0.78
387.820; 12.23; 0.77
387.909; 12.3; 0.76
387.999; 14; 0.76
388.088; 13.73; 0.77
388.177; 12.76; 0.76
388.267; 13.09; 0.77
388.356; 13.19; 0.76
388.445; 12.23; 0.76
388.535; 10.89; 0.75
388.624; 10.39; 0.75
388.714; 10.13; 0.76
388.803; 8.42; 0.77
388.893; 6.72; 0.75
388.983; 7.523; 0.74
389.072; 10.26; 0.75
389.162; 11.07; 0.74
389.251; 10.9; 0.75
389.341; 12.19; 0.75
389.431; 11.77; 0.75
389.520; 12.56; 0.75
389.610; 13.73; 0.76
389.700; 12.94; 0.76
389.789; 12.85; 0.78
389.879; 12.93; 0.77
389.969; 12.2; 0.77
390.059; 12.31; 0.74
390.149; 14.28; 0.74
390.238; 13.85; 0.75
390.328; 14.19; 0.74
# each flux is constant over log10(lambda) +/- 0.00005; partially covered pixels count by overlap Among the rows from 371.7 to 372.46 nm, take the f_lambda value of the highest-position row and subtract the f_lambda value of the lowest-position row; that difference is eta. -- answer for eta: -2.2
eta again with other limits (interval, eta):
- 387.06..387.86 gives -1.7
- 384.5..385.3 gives 1.0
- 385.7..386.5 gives 1.1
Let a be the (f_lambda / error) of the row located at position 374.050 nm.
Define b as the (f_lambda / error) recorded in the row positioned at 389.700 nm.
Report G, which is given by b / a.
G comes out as 1.5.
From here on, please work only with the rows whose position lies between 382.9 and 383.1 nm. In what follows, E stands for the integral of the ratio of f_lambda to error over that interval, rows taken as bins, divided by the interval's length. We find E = 12.9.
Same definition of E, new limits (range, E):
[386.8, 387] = 18.8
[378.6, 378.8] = 13.1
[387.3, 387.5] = 16.2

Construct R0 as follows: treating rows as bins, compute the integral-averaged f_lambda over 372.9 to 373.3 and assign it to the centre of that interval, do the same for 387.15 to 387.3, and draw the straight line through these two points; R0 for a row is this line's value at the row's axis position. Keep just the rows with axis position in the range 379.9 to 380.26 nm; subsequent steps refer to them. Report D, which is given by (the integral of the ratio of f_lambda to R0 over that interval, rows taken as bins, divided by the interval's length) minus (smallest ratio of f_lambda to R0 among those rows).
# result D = 0.11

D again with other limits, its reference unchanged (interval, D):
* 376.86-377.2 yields 0.07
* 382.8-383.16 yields 0.07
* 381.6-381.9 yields 0.05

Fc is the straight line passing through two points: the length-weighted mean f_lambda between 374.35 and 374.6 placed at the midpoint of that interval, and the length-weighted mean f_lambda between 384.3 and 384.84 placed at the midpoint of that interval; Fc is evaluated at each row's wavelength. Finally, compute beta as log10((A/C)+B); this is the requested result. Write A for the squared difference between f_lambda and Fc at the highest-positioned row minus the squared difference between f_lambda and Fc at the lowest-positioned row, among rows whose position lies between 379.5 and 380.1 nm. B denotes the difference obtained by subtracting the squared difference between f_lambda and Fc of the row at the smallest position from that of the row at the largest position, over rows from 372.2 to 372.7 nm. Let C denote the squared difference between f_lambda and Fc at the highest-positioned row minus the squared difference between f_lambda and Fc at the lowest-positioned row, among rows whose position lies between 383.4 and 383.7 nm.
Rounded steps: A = -1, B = 9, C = -7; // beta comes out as 1.0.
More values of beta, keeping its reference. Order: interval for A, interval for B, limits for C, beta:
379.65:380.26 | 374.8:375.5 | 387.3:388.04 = 0.7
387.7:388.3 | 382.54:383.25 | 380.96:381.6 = 1.2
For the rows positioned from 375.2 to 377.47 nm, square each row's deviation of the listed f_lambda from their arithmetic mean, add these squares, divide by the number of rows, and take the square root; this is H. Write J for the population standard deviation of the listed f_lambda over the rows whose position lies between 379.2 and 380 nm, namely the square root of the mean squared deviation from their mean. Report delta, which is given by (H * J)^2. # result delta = 8.9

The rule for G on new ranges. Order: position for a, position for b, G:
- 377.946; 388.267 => 1.4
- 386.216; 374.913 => 0.3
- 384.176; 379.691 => 0.6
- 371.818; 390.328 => 2.3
